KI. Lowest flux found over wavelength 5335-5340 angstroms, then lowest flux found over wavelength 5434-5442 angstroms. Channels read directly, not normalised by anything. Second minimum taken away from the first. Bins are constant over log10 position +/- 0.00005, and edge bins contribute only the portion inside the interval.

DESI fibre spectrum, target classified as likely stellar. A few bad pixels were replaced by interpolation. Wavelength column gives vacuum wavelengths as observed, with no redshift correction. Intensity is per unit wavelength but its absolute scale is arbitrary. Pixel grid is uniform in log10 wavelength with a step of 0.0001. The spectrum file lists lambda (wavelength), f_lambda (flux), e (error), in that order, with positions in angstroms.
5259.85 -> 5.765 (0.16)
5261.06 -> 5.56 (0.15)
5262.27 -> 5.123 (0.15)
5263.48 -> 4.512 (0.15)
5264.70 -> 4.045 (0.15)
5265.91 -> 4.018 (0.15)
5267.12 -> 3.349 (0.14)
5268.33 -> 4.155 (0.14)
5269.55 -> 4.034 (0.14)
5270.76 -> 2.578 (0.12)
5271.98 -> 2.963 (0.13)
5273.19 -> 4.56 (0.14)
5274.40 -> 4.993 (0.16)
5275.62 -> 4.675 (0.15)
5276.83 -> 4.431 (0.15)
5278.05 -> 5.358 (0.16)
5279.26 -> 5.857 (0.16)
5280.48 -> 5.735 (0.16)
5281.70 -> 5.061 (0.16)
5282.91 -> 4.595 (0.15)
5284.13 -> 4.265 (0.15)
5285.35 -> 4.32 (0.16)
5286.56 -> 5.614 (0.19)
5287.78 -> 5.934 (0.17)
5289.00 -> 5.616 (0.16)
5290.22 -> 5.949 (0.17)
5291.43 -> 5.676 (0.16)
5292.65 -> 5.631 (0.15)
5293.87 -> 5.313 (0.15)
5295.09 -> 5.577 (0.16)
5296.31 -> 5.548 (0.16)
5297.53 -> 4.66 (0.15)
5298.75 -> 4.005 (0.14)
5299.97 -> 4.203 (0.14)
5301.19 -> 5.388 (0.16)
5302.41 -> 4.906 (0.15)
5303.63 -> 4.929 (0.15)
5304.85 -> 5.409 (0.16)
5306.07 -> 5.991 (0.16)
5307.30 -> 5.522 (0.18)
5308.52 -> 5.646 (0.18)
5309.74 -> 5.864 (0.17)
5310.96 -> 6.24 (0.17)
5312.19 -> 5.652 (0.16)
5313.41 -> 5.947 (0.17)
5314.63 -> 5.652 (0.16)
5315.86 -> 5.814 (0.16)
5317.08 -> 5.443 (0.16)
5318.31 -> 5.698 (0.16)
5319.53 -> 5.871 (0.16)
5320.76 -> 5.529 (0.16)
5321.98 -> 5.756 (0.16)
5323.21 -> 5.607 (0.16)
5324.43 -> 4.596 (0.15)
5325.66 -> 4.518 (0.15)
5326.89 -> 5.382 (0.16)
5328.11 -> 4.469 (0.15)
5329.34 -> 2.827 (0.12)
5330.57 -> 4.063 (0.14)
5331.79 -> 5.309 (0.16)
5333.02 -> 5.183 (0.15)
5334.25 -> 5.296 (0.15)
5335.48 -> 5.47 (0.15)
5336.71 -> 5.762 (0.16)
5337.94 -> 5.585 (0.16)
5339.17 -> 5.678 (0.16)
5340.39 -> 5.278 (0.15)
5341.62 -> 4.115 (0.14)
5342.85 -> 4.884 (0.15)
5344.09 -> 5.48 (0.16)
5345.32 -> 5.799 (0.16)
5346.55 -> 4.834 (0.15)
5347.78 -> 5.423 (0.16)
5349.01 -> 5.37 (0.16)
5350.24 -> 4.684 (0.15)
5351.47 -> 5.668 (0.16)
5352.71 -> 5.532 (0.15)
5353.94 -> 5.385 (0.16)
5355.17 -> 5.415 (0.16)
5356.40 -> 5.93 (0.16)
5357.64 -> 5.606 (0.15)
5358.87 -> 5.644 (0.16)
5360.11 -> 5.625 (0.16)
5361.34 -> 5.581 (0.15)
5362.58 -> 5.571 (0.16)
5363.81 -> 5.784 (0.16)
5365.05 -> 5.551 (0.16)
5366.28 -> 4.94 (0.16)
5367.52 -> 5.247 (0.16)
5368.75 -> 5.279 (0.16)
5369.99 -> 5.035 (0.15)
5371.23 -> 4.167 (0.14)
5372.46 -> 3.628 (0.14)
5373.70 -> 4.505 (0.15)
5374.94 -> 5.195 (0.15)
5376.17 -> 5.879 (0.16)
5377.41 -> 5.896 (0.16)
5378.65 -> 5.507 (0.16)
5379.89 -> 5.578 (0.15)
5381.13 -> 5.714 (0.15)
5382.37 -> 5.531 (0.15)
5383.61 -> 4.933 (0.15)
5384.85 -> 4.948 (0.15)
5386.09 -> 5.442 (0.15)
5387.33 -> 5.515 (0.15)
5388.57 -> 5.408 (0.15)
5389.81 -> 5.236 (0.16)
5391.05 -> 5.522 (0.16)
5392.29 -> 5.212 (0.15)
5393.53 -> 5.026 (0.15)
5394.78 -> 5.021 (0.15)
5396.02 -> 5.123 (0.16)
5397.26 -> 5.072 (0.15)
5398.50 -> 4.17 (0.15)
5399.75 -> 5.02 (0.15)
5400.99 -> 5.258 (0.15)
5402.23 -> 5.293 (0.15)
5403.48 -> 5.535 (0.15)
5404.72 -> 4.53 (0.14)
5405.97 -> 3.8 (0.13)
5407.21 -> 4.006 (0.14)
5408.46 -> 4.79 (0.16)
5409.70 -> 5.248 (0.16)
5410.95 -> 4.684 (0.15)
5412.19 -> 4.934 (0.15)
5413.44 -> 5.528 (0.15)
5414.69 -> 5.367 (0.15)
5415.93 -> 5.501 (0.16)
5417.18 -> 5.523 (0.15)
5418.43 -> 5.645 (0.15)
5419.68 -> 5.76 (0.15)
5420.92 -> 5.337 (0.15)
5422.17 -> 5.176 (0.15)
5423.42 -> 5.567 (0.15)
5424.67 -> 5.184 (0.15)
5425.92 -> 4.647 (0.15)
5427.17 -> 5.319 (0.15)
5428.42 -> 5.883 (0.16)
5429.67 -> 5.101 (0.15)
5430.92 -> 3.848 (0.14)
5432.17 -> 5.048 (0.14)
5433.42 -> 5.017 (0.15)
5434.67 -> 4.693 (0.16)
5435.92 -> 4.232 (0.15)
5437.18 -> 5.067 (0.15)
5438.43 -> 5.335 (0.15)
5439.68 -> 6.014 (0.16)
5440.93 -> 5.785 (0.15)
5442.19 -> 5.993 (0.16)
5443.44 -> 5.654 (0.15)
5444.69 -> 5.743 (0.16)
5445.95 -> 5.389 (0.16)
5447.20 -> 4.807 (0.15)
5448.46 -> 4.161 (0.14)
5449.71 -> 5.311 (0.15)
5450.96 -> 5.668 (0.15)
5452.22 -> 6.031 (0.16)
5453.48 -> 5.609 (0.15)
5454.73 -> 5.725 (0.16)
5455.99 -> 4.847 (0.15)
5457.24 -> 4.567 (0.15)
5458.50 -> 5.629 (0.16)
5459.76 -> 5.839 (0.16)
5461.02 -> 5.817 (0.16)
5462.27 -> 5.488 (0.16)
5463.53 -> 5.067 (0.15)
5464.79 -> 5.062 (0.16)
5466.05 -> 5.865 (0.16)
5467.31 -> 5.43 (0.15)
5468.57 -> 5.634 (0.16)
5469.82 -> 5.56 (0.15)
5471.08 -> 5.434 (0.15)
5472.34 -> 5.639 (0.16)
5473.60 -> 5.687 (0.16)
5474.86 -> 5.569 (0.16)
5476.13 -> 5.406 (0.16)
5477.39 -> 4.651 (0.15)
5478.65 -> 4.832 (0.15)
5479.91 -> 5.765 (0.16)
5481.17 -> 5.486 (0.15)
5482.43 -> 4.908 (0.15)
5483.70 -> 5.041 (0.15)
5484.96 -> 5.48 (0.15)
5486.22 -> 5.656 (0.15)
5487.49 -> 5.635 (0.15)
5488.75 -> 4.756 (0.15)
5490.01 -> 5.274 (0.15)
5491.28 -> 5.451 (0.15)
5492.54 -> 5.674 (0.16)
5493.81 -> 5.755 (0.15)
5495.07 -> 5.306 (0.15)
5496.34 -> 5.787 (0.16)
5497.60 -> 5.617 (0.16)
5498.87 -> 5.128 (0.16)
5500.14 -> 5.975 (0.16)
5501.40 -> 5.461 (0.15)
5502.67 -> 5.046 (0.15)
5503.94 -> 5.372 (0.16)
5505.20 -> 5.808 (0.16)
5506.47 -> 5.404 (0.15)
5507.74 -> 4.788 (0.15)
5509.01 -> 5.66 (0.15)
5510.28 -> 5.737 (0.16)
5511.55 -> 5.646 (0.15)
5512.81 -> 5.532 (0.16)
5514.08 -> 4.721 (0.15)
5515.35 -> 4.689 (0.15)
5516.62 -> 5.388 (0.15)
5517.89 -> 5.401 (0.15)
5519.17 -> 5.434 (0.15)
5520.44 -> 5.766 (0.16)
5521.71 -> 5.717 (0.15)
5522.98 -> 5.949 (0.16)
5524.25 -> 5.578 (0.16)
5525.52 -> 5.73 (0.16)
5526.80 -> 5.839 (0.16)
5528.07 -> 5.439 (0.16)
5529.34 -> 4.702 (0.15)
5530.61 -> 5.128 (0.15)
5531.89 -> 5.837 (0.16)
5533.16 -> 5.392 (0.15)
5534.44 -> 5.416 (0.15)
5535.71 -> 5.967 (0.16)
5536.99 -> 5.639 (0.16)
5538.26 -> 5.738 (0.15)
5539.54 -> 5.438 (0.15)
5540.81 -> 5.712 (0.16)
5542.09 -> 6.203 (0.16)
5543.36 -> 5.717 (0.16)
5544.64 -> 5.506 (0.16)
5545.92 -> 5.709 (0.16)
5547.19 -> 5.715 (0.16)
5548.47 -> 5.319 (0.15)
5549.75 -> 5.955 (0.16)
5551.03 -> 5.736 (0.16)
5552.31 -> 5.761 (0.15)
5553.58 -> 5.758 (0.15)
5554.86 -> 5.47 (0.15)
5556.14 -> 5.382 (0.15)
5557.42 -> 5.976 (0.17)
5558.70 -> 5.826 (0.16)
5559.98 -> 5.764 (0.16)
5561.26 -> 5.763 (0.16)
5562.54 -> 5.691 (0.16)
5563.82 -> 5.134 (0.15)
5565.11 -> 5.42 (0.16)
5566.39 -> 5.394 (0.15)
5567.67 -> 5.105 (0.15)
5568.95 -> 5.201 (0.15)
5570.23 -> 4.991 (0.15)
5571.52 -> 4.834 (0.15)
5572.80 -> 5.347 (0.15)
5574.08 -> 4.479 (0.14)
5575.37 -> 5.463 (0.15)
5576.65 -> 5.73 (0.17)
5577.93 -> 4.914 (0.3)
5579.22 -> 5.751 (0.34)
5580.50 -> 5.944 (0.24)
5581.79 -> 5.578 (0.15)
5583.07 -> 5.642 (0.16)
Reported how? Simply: 1.2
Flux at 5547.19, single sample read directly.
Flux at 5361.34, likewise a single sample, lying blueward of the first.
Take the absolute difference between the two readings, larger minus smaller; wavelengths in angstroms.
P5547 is 0.13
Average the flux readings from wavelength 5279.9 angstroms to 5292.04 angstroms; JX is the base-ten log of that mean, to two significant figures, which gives 0.72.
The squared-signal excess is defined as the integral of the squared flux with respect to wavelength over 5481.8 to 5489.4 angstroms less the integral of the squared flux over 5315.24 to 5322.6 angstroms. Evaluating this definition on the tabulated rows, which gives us -28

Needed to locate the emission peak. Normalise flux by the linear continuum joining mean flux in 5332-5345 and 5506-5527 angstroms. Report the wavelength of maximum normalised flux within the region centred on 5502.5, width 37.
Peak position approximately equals 5500.14 angstroms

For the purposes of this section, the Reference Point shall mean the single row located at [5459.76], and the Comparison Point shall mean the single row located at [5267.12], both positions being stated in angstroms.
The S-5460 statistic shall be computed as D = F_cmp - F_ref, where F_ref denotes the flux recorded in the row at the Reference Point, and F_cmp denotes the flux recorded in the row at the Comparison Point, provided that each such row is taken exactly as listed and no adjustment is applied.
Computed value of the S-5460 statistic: -2.5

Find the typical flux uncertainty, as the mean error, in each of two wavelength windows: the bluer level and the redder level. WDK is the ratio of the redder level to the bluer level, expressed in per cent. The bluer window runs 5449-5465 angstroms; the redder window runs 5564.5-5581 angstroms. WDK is 119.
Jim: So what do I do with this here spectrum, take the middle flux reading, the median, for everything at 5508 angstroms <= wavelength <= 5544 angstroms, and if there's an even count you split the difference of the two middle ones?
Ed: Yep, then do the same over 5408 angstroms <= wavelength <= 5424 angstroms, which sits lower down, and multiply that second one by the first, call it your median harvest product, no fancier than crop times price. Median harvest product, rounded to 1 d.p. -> 30.3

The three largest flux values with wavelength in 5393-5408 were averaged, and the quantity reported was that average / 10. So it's 0.536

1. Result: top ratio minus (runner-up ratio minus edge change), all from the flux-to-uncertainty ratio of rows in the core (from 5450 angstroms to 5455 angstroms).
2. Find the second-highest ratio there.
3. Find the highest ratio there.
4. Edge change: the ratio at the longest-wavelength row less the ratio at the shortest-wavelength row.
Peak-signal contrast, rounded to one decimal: -1.9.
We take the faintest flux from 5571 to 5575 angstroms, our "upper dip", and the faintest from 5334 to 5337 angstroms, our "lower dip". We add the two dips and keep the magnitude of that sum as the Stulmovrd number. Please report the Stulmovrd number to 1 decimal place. 9.8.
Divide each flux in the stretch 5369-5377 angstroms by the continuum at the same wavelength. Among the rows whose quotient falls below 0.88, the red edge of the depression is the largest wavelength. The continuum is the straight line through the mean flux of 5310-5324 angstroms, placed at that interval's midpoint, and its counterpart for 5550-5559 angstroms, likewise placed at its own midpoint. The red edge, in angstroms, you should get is 5373.70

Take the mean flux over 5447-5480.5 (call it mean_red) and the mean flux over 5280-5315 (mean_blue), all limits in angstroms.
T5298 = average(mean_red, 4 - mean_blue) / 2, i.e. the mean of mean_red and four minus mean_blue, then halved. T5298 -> 1.01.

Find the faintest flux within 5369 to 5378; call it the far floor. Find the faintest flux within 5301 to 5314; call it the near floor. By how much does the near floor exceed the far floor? 1.3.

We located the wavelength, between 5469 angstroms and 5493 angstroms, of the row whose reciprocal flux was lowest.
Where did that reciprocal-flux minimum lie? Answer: 5479.91 angstroms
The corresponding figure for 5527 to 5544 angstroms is 5542.09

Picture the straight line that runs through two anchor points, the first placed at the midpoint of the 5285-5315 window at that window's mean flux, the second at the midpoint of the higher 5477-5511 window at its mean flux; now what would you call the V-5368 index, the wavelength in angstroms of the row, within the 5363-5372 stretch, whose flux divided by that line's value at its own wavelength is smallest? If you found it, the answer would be 5371.23 angstroms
